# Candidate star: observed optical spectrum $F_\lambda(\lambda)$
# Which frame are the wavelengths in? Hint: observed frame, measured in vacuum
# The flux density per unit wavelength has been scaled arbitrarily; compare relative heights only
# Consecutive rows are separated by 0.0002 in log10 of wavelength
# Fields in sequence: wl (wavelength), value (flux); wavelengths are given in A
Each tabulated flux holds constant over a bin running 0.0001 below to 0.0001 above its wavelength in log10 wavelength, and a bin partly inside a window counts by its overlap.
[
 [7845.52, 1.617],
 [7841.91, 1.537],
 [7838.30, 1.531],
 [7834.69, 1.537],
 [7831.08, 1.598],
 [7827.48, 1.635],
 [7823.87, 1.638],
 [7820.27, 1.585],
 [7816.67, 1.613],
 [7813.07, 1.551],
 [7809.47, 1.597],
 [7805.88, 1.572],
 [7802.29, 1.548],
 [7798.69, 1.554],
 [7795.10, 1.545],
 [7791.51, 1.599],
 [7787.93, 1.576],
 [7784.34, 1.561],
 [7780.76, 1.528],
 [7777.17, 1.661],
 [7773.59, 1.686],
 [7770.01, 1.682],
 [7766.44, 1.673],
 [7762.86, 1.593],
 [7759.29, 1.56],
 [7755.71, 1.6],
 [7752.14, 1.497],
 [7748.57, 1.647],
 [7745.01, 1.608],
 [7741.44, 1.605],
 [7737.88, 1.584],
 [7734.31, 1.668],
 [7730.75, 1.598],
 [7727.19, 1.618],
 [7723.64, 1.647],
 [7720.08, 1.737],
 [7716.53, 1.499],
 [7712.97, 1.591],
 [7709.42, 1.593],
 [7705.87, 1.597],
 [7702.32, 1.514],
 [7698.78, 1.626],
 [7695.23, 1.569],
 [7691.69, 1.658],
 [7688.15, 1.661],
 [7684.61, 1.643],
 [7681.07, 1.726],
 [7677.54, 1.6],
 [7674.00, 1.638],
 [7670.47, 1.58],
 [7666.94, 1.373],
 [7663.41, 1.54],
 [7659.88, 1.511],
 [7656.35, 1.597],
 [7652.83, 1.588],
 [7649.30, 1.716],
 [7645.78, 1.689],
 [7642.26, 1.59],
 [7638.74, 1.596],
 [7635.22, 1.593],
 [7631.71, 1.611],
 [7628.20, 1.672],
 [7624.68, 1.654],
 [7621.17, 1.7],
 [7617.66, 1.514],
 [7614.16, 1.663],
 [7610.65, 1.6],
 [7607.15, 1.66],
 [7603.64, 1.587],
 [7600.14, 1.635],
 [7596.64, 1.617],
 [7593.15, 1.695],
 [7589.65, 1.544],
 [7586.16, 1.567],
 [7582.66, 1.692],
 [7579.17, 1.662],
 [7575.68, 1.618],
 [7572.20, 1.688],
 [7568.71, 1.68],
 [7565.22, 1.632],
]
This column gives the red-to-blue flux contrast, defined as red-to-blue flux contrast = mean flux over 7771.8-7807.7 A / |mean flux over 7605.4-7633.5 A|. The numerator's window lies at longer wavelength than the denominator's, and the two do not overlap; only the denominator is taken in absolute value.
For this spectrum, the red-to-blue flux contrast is 0.97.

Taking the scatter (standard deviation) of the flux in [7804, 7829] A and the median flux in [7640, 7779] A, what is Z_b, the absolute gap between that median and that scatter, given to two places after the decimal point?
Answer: 1.57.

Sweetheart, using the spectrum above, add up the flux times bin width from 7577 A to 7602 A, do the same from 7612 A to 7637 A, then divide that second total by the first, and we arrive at 1.00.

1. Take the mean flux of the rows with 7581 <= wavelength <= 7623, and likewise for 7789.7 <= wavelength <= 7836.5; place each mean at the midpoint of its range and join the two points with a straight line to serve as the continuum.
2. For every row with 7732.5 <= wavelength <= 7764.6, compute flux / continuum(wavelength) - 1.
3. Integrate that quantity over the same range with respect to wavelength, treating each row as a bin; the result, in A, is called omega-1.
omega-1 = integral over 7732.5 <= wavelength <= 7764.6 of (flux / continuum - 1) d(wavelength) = 0.0 A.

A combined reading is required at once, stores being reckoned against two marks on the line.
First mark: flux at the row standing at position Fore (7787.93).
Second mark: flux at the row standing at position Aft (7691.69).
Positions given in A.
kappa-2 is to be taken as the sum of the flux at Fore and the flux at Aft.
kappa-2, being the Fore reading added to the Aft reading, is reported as 3.23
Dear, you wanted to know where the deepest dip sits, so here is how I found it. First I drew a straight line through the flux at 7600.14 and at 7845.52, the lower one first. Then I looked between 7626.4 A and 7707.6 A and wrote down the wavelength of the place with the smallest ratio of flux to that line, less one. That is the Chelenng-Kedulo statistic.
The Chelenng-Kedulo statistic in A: 7666.94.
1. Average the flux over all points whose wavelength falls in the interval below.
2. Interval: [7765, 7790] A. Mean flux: 1.62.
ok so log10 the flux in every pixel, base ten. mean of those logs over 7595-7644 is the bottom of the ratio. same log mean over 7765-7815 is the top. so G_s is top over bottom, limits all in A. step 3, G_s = 0.97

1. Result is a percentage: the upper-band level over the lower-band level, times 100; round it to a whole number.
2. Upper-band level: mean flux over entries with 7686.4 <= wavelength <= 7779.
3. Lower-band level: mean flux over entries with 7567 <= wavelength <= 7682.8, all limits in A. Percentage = 100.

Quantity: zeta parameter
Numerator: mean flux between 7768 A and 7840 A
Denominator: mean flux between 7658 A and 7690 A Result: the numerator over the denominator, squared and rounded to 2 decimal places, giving 1.01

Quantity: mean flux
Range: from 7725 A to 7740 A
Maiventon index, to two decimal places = 1.62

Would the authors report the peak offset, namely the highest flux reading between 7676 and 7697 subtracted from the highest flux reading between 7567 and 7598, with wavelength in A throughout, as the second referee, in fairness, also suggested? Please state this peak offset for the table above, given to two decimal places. -0.03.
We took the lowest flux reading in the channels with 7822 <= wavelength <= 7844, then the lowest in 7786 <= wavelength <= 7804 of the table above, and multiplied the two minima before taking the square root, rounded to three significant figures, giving 1.54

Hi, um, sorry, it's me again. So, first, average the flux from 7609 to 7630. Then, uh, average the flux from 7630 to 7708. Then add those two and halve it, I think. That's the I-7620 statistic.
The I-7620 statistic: 1.62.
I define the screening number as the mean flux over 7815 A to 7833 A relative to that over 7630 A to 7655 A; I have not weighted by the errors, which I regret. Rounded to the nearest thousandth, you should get 0.992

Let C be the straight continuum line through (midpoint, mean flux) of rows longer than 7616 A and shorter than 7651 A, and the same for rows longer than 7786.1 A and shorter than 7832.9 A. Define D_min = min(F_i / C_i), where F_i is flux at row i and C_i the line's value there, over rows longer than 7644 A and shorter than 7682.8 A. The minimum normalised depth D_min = 0.85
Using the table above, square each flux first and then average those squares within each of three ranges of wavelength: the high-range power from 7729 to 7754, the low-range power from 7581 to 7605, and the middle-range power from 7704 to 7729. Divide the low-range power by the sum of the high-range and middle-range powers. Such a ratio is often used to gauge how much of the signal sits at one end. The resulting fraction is 0.508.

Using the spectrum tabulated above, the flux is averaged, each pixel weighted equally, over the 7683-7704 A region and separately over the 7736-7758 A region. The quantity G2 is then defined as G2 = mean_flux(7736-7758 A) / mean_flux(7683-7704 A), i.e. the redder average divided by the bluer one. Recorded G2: 0.99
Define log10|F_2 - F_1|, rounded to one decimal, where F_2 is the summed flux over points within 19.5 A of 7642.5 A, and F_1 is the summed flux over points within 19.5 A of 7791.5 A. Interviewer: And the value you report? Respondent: -0.4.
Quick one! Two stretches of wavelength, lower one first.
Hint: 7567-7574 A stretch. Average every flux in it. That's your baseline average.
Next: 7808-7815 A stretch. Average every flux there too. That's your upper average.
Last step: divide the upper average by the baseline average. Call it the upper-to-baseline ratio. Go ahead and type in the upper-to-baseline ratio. 0.93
